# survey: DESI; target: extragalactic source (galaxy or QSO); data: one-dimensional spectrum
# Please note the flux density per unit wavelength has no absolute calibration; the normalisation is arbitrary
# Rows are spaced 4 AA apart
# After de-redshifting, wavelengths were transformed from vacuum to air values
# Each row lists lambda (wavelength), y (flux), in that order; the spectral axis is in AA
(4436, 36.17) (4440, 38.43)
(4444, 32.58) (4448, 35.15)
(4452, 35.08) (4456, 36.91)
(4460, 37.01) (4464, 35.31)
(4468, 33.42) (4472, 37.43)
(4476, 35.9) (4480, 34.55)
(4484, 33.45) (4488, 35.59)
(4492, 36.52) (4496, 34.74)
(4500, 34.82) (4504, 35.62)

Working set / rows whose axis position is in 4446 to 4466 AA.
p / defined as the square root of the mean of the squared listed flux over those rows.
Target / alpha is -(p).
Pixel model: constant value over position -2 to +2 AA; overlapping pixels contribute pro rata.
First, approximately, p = 35.9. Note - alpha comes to -35.9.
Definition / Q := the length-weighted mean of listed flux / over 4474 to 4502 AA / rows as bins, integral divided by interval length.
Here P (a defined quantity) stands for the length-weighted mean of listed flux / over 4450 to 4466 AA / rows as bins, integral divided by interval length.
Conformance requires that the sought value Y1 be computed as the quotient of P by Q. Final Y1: 1.03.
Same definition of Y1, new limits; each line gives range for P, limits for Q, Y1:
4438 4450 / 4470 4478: 0.97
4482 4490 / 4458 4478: 0.96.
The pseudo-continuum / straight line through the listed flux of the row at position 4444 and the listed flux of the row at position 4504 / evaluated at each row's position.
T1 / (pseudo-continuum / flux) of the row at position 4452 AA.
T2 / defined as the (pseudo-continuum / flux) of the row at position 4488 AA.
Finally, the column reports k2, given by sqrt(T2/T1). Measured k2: 1.02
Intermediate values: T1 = 0.94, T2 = 0.98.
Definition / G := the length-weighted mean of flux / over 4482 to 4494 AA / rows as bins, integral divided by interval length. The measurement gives 35.2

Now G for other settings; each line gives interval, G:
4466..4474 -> 35.4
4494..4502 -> 34.8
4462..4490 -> 35.1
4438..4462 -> 35.9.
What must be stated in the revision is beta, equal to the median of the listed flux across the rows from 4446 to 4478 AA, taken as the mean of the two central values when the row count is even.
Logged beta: 35.6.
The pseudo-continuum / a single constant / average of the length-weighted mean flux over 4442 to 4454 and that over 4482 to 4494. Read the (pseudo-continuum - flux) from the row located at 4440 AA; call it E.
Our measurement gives -3.7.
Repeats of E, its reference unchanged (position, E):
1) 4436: -1.4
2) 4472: -2.7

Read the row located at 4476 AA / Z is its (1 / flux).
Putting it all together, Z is 0.0279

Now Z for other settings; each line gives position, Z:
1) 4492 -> 0.0274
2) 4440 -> 0.0260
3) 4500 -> 0.0287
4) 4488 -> 0.0281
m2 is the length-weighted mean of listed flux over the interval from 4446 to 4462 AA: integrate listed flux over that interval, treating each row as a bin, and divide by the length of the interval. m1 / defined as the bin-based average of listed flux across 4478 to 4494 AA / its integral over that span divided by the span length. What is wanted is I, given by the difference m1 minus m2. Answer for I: -1.0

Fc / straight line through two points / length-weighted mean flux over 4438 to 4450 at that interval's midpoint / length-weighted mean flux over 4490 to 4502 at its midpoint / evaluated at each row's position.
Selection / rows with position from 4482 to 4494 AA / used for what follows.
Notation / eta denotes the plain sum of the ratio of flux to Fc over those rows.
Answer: 2.98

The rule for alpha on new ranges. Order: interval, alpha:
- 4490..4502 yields -35.4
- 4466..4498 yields -35.2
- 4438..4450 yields -35.5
